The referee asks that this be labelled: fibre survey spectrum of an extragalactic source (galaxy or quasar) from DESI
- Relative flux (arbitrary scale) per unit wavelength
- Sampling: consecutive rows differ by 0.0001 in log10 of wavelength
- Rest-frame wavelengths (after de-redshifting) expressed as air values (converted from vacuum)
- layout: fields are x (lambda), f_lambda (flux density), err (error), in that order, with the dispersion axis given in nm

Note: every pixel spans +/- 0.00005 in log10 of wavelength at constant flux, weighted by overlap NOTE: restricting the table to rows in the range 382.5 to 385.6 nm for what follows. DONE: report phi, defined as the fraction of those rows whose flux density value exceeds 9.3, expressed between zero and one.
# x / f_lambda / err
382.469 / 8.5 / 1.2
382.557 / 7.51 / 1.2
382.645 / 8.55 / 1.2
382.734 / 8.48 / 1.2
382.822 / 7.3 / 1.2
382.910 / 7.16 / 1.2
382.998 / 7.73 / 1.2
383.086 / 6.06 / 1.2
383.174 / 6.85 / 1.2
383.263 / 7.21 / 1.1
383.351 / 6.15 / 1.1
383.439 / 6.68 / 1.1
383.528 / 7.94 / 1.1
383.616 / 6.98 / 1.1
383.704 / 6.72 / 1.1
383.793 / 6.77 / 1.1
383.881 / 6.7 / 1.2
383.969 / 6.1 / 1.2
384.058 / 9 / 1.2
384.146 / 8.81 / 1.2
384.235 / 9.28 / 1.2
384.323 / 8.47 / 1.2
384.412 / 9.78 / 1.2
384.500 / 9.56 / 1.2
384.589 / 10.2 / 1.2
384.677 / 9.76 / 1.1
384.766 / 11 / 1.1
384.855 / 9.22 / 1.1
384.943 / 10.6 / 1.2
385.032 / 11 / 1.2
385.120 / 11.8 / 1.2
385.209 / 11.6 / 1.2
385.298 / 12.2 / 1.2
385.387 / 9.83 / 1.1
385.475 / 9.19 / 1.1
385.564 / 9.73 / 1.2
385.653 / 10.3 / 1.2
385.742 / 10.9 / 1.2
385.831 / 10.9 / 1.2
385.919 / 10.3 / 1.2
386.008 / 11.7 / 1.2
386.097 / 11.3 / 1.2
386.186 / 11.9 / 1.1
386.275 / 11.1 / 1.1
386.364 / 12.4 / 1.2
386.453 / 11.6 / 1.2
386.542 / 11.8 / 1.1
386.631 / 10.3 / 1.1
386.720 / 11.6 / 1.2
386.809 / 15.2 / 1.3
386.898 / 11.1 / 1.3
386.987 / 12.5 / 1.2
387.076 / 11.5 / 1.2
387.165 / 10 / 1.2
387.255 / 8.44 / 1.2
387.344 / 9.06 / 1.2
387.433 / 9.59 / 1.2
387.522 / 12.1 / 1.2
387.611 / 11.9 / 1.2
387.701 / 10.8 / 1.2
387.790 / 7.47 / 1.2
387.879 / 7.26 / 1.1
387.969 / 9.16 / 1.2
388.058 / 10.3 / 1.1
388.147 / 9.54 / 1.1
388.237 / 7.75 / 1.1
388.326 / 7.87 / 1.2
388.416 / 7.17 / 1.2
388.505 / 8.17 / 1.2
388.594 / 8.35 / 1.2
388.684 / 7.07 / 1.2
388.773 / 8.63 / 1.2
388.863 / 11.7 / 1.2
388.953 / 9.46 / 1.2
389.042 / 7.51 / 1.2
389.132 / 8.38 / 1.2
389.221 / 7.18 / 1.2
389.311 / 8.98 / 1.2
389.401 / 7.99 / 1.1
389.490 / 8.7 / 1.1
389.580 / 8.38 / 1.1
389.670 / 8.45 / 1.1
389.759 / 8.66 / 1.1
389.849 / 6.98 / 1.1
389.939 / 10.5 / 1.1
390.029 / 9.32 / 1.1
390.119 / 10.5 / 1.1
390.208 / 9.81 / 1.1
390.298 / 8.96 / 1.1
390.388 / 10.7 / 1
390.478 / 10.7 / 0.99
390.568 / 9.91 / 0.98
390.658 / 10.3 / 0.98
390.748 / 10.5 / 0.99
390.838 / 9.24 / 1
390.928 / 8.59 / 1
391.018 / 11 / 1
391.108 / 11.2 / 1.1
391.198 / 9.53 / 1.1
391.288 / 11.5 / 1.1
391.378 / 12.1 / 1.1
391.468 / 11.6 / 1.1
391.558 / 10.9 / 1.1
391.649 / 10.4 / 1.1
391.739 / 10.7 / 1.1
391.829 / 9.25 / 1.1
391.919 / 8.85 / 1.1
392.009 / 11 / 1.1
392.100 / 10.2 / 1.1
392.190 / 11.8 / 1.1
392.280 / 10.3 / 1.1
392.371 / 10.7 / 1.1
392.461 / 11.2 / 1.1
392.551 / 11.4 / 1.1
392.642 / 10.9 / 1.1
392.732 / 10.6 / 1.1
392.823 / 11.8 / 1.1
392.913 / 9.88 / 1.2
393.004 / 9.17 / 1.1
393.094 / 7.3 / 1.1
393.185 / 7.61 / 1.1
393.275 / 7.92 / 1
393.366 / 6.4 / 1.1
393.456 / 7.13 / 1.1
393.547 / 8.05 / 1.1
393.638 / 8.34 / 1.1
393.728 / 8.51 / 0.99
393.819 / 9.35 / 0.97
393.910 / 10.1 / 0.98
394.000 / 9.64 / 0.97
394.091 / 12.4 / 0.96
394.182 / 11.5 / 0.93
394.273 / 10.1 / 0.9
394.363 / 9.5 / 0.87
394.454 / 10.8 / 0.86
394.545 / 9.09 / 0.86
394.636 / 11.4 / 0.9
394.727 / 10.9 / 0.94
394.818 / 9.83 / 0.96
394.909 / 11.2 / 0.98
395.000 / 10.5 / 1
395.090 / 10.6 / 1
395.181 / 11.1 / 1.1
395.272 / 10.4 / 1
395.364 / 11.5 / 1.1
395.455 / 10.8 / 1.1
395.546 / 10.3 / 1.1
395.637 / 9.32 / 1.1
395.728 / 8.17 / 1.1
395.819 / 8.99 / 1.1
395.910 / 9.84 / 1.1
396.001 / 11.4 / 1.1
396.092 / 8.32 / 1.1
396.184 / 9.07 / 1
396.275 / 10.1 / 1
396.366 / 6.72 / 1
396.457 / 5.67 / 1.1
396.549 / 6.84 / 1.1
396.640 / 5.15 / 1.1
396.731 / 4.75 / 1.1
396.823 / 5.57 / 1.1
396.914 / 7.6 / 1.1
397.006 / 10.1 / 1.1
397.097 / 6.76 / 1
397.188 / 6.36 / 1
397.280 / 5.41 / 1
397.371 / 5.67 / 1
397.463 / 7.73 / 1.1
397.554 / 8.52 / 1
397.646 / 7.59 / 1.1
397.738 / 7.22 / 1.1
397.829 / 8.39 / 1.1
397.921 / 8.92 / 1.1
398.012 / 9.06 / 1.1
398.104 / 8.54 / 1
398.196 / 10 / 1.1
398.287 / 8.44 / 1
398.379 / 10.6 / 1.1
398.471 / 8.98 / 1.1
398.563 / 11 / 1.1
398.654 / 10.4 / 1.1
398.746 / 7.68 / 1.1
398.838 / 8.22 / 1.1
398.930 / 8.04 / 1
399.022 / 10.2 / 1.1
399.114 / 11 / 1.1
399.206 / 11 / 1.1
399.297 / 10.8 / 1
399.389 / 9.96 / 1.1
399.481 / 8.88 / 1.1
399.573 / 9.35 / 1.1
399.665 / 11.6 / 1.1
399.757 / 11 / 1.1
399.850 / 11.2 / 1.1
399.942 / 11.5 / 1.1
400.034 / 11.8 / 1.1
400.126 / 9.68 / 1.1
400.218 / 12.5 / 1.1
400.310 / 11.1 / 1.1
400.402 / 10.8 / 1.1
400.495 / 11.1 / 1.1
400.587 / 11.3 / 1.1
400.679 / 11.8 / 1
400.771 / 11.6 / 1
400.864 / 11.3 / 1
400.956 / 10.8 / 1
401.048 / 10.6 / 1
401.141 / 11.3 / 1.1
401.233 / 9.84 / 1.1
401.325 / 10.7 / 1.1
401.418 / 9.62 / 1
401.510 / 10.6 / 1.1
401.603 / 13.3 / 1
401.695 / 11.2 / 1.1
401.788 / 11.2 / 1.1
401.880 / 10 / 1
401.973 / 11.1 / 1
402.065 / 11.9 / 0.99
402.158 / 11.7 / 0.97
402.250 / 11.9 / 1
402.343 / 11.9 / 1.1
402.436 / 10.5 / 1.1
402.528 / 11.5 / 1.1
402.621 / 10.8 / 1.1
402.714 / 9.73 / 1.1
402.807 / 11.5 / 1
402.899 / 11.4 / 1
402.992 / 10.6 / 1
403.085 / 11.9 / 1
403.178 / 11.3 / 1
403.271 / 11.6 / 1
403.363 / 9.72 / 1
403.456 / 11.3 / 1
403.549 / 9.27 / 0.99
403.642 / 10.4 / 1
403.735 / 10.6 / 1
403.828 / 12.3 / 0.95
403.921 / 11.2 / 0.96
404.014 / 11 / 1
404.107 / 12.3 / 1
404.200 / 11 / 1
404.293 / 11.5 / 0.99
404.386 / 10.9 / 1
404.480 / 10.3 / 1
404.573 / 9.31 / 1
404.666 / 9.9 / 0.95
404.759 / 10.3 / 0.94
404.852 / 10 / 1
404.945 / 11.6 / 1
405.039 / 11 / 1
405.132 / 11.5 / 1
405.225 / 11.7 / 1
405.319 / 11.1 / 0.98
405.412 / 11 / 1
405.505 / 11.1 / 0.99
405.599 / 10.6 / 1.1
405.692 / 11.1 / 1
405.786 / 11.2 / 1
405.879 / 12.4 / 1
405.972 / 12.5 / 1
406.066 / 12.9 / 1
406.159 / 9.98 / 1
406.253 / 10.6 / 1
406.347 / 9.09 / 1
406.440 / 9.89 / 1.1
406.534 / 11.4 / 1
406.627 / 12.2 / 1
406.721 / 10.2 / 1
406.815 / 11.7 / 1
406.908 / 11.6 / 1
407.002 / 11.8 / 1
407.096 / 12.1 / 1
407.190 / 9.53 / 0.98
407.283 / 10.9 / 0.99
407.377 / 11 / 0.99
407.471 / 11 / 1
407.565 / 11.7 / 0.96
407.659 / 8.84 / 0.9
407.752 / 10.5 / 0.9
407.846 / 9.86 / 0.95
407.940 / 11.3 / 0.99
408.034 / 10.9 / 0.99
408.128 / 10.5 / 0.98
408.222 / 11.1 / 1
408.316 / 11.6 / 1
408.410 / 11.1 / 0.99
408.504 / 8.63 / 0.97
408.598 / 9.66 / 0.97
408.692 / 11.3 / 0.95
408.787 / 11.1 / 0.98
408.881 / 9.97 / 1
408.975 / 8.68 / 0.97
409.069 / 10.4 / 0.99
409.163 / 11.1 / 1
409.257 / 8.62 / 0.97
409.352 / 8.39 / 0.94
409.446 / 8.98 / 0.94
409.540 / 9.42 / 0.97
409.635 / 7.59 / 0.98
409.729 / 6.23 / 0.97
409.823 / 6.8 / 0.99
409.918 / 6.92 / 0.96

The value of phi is 0.34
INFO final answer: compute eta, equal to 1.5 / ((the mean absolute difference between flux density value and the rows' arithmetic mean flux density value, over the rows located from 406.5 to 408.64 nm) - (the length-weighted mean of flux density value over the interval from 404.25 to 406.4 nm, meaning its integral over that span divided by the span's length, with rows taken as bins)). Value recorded -0.148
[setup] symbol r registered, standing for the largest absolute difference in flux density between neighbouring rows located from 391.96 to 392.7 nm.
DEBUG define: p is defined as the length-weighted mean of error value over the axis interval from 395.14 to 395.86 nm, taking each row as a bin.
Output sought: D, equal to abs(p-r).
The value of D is 0.51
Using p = 1.087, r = 1.6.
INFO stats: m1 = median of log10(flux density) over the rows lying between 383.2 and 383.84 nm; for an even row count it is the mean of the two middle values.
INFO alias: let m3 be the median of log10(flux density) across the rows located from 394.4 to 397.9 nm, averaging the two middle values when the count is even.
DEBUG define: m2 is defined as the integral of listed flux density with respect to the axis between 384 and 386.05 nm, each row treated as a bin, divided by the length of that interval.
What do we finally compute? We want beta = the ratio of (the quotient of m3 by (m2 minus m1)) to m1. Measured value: 0.123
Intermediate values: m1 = 0.83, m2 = 10.2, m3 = 0.96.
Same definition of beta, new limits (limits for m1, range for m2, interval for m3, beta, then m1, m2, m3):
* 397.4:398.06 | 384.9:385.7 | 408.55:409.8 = 0.108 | 0.92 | 10.7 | 0.97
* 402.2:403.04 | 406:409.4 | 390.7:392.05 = 0.102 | 1.06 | 10.6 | 1.03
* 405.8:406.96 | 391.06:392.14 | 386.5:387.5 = 0.103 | 1.06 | 10.6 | 1.05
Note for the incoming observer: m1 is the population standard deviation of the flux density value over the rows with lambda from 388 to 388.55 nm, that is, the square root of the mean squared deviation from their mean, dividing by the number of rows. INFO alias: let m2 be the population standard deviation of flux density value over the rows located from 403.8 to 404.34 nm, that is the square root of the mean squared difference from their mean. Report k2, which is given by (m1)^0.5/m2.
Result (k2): 1.9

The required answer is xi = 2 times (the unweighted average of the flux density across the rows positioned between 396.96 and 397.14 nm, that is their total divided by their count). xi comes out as 17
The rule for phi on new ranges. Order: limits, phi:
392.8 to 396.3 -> 0.64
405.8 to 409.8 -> 0.79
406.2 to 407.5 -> 0.93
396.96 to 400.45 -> 0.53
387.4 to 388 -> 0.57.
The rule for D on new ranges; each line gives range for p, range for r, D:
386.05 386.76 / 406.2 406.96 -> 0.85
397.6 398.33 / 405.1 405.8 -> 0.48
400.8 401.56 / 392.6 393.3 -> 0.87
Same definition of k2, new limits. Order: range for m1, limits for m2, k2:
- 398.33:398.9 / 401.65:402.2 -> 1.9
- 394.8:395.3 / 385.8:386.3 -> 1.3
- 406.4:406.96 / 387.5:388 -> 0.5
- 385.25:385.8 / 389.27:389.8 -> 3.2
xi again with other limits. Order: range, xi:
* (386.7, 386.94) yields 25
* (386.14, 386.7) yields 23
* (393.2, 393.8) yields 15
